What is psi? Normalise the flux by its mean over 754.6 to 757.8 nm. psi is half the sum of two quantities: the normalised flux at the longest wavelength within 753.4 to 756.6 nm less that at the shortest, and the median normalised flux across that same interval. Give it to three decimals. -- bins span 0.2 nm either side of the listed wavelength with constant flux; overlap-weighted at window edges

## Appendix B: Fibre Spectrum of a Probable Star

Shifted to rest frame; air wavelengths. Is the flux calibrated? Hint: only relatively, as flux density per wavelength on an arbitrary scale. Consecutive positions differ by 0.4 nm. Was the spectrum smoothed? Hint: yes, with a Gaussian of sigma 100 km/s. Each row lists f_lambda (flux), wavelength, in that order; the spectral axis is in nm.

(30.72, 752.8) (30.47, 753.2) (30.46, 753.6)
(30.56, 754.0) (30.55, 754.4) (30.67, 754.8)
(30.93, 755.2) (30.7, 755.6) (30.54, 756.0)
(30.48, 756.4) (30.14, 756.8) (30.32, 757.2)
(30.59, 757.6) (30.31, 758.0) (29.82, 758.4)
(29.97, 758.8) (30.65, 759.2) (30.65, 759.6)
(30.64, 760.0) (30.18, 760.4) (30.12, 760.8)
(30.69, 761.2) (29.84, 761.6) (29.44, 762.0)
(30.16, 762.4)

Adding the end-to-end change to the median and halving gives 0.500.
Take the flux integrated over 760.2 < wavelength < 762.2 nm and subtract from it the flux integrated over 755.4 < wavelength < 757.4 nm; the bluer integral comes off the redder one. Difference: -0.76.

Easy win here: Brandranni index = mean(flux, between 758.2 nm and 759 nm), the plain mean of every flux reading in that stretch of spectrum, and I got 29.9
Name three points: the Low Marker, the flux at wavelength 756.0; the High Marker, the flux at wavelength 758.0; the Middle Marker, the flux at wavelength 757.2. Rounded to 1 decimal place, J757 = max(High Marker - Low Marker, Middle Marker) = 30.3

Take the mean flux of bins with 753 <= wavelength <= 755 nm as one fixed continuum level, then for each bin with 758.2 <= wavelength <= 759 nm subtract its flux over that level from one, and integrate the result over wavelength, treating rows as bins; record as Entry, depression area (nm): 0.017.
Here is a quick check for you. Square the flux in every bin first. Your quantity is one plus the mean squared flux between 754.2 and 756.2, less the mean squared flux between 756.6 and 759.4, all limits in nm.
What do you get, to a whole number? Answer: 27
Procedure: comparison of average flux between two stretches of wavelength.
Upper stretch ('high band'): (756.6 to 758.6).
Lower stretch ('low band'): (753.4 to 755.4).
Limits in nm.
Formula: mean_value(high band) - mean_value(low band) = -0.40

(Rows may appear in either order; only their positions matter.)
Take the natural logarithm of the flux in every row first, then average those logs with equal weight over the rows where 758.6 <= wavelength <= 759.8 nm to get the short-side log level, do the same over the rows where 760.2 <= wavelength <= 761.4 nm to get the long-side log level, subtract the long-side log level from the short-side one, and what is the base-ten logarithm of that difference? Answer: -2.5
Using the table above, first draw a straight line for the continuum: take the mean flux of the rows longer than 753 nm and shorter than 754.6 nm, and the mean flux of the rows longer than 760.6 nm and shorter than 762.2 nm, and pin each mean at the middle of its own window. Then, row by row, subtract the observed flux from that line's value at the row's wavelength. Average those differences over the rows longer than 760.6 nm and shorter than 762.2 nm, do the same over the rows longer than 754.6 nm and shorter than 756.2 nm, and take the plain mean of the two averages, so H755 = -0.15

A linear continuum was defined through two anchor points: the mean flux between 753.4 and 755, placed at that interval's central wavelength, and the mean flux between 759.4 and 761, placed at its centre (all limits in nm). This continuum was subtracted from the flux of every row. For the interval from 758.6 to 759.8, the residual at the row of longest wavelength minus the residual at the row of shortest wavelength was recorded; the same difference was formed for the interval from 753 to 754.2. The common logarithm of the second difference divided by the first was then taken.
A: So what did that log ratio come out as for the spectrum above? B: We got -0.80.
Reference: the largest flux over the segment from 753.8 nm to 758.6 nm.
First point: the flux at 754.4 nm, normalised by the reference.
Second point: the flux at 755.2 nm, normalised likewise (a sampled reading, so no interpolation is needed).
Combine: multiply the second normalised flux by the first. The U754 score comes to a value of 0.99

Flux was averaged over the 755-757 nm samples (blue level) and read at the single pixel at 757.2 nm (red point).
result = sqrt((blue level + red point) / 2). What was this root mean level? 5.52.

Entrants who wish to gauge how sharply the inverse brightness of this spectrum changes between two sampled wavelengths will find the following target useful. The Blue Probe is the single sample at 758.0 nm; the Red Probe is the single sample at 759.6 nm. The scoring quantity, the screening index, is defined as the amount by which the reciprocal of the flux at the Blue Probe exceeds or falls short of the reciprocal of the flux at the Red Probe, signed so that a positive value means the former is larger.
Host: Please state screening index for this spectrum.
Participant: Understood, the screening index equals 0.0004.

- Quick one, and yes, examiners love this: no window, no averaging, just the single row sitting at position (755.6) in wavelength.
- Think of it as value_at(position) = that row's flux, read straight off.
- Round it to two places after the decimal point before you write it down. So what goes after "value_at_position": 30.70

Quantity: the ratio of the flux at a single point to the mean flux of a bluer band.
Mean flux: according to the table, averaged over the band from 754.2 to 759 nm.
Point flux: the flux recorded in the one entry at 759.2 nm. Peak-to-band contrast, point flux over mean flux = 1.01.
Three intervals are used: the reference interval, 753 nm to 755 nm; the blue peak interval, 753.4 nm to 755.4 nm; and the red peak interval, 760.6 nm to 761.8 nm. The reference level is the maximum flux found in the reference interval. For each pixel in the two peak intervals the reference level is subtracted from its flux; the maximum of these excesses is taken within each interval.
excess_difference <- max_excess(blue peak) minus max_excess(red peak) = 0.240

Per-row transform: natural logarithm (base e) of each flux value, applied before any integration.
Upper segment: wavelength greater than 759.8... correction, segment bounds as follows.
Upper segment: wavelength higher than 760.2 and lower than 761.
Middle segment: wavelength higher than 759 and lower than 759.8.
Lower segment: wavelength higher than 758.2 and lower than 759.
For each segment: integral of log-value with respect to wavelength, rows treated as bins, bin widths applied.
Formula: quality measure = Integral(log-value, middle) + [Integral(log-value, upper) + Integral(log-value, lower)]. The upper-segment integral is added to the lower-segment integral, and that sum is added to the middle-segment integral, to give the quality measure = 8.18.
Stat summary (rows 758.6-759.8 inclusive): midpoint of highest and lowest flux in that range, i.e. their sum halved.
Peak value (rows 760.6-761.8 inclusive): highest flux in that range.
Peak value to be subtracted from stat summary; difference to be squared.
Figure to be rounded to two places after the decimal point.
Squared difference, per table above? 0.14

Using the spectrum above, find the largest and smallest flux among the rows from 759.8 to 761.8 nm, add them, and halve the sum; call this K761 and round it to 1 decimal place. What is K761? 30.3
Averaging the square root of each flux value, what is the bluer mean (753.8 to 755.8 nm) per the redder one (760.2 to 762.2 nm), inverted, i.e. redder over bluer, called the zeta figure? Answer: 0.990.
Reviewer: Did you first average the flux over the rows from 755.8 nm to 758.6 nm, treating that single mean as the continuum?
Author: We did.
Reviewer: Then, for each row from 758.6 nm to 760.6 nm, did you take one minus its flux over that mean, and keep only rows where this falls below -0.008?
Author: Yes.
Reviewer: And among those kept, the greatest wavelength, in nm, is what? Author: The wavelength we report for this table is 760.0 nm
